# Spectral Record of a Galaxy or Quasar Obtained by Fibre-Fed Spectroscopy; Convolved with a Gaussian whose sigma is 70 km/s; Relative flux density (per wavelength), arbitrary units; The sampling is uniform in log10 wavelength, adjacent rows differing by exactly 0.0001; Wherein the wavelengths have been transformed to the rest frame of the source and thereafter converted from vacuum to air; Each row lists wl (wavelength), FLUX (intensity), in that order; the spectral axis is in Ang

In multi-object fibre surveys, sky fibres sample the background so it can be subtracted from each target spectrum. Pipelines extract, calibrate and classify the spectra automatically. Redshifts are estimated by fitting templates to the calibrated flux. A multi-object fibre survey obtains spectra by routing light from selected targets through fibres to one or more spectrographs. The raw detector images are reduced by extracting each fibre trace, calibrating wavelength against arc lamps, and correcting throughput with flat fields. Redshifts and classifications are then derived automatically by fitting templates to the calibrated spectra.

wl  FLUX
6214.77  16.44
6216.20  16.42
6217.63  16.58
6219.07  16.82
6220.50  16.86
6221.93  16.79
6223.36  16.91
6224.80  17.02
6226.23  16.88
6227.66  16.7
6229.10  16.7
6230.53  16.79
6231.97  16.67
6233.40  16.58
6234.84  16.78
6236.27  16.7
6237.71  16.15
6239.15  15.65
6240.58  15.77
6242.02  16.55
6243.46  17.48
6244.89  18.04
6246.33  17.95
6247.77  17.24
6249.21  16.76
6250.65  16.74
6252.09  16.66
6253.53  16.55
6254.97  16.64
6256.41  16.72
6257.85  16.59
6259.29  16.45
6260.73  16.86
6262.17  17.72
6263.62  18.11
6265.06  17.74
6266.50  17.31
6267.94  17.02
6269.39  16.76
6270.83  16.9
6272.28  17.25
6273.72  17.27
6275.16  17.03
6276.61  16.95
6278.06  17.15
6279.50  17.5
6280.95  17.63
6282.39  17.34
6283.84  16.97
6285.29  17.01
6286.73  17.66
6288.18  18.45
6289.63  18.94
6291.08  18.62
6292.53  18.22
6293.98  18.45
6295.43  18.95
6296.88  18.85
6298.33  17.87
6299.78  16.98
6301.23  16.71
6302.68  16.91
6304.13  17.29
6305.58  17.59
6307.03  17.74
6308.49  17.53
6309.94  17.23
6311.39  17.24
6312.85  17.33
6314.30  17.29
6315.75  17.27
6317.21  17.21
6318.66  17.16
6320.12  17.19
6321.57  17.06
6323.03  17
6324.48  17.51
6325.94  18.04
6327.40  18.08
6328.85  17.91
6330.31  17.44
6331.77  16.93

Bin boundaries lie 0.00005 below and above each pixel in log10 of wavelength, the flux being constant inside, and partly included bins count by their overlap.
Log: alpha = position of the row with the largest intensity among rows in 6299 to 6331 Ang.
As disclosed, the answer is 6327.40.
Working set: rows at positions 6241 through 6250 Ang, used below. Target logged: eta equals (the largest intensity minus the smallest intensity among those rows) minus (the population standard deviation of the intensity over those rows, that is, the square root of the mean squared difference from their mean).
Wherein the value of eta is 0.9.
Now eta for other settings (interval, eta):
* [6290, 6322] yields 1.6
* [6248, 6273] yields 1.2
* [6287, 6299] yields 0.7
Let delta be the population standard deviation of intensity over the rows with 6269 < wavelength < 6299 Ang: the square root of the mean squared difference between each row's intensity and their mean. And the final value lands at 0.7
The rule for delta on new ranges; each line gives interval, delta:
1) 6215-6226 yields 0.2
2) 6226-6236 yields 0.1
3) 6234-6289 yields 0.6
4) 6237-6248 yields 0.9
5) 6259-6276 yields 0.5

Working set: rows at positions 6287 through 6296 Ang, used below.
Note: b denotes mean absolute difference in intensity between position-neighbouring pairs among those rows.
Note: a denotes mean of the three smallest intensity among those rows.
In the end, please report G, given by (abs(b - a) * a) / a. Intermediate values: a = 18.4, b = 0.39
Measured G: 18.0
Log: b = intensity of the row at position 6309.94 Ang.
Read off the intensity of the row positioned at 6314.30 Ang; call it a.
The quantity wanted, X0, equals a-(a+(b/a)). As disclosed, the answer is -1.00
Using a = 17.29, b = 17.23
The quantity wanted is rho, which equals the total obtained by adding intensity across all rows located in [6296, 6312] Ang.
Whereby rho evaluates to 192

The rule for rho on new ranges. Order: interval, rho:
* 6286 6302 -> 200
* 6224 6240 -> 183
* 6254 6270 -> 188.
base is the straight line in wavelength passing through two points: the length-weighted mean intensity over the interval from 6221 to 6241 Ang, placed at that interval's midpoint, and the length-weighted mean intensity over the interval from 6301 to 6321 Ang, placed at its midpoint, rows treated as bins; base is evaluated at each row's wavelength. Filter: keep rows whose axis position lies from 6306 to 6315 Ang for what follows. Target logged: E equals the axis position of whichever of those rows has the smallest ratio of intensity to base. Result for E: 6311.39 Ang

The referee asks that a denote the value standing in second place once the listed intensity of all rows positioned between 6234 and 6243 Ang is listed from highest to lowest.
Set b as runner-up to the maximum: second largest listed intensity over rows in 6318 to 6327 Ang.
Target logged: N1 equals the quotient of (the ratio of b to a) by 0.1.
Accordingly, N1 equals 10.49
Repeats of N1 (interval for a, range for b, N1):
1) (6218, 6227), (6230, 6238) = 9.92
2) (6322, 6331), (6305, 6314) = 9.75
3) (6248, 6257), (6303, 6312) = 10.51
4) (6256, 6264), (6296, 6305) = 10.08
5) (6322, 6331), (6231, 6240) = 9.26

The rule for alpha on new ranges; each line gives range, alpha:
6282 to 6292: 6289.63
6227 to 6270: 6263.62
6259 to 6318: 6295.43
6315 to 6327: 6325.94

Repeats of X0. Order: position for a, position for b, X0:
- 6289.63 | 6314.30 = -0.91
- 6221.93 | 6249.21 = -1.00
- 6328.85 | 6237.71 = -0.90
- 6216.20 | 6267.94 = -1.04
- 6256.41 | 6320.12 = -1.03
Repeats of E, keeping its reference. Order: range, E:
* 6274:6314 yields 6301.23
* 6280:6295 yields 6283.84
